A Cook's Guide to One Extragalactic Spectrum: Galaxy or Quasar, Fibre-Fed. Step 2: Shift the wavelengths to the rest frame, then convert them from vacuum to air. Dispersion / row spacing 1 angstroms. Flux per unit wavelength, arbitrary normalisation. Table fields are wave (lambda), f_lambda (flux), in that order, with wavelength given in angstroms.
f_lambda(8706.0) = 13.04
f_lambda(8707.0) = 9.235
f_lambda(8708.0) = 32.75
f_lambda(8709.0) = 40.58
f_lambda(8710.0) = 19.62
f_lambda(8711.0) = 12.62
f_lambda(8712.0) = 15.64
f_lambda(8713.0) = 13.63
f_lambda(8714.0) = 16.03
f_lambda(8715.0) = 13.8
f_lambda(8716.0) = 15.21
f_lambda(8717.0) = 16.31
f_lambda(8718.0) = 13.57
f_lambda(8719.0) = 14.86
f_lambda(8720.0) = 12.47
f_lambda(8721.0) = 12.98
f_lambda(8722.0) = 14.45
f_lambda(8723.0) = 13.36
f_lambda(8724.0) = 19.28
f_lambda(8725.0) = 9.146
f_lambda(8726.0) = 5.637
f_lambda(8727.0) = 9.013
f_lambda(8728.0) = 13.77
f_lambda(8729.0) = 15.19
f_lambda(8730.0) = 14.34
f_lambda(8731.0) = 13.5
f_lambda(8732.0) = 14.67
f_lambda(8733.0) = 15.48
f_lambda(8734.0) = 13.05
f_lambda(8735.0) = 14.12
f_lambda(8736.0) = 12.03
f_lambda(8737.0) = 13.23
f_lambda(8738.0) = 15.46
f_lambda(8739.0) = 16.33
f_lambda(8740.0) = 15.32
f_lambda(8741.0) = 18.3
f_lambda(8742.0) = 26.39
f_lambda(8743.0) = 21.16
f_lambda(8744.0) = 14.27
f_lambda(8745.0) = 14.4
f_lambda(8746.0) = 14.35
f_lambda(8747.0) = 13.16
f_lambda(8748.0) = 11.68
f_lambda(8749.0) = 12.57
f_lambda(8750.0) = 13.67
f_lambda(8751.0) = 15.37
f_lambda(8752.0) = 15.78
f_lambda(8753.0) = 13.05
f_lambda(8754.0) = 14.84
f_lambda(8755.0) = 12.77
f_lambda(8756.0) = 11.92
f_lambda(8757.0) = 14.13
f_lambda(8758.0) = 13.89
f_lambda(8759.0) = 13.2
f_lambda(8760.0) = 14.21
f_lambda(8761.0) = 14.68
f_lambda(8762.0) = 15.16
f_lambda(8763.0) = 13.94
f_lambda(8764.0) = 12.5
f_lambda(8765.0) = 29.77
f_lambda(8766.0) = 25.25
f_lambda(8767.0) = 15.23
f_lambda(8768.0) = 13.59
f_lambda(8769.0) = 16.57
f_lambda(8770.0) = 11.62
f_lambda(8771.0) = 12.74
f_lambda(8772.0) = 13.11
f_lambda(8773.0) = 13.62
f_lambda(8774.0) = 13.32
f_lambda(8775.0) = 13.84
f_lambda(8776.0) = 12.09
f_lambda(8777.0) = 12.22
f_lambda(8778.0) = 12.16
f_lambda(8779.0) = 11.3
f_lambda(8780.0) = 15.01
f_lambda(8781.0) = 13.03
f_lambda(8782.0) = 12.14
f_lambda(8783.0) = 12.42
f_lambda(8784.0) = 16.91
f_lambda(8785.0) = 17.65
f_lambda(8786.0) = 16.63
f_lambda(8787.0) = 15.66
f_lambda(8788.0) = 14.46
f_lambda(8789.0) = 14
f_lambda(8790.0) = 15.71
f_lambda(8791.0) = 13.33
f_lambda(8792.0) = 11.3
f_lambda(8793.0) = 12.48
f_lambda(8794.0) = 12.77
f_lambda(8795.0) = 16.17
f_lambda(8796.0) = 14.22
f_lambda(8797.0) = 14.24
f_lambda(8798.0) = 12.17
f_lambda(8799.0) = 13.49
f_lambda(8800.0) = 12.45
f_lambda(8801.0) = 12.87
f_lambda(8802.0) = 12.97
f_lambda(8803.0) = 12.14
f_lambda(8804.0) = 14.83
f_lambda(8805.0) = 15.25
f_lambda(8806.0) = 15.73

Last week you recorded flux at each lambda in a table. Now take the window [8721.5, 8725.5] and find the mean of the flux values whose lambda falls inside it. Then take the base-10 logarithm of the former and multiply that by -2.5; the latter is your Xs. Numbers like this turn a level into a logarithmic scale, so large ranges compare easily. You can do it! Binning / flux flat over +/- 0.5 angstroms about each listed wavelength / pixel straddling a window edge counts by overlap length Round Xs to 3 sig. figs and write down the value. -2.87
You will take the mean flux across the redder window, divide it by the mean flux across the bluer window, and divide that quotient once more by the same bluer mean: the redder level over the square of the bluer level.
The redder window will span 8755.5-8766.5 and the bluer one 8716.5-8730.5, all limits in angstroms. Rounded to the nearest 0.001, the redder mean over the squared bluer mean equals 0.094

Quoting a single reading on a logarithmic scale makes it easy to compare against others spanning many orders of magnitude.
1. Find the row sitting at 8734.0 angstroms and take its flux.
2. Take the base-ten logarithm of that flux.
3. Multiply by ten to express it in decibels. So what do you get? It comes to 11.2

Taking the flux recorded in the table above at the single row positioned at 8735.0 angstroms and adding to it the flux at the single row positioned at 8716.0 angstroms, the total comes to 29.3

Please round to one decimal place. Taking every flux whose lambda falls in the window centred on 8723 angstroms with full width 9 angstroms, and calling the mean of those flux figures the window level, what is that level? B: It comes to 12.4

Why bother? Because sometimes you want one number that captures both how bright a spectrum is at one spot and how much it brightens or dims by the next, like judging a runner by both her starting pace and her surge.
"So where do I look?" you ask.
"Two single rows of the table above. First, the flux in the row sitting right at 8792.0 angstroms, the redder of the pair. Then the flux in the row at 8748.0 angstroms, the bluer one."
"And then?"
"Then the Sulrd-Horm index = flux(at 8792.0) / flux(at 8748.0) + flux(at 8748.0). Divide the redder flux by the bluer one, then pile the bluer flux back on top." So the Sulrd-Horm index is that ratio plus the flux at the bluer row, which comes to 12.6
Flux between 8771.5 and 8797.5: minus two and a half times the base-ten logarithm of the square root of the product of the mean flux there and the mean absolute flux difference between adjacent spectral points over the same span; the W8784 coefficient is -1.6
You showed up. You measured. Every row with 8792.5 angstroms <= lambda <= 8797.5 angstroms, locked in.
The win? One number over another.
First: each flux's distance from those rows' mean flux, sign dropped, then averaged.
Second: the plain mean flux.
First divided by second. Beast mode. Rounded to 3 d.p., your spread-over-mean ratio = 0.077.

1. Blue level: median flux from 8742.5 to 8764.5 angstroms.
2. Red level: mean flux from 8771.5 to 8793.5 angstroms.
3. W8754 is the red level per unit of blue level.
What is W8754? 0.98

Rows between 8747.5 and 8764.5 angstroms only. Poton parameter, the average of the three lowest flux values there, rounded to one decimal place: 12.0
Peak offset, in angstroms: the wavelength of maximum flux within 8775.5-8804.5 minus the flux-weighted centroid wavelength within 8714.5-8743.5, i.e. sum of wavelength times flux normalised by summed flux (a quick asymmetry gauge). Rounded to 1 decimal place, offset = 55.2 angstroms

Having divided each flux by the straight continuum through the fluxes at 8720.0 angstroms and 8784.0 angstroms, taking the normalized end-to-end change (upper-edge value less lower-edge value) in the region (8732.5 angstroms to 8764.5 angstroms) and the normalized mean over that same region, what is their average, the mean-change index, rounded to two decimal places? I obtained 0.33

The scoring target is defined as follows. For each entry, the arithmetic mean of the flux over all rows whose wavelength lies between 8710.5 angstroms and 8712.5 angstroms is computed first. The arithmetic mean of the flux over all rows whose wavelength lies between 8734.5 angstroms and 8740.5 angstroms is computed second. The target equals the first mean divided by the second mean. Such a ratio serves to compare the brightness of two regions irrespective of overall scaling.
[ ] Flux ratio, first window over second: 1.0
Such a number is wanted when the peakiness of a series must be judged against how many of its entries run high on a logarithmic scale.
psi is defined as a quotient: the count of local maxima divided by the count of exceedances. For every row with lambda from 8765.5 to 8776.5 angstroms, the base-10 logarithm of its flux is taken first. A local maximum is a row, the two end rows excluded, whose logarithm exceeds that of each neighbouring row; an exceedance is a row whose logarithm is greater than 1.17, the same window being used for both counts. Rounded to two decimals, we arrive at 1.00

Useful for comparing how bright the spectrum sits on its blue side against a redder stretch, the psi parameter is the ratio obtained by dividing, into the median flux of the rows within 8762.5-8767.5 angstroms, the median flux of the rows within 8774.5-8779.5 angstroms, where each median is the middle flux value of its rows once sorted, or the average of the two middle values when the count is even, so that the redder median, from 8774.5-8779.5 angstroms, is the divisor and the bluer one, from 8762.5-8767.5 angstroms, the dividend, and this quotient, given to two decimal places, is 1.25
